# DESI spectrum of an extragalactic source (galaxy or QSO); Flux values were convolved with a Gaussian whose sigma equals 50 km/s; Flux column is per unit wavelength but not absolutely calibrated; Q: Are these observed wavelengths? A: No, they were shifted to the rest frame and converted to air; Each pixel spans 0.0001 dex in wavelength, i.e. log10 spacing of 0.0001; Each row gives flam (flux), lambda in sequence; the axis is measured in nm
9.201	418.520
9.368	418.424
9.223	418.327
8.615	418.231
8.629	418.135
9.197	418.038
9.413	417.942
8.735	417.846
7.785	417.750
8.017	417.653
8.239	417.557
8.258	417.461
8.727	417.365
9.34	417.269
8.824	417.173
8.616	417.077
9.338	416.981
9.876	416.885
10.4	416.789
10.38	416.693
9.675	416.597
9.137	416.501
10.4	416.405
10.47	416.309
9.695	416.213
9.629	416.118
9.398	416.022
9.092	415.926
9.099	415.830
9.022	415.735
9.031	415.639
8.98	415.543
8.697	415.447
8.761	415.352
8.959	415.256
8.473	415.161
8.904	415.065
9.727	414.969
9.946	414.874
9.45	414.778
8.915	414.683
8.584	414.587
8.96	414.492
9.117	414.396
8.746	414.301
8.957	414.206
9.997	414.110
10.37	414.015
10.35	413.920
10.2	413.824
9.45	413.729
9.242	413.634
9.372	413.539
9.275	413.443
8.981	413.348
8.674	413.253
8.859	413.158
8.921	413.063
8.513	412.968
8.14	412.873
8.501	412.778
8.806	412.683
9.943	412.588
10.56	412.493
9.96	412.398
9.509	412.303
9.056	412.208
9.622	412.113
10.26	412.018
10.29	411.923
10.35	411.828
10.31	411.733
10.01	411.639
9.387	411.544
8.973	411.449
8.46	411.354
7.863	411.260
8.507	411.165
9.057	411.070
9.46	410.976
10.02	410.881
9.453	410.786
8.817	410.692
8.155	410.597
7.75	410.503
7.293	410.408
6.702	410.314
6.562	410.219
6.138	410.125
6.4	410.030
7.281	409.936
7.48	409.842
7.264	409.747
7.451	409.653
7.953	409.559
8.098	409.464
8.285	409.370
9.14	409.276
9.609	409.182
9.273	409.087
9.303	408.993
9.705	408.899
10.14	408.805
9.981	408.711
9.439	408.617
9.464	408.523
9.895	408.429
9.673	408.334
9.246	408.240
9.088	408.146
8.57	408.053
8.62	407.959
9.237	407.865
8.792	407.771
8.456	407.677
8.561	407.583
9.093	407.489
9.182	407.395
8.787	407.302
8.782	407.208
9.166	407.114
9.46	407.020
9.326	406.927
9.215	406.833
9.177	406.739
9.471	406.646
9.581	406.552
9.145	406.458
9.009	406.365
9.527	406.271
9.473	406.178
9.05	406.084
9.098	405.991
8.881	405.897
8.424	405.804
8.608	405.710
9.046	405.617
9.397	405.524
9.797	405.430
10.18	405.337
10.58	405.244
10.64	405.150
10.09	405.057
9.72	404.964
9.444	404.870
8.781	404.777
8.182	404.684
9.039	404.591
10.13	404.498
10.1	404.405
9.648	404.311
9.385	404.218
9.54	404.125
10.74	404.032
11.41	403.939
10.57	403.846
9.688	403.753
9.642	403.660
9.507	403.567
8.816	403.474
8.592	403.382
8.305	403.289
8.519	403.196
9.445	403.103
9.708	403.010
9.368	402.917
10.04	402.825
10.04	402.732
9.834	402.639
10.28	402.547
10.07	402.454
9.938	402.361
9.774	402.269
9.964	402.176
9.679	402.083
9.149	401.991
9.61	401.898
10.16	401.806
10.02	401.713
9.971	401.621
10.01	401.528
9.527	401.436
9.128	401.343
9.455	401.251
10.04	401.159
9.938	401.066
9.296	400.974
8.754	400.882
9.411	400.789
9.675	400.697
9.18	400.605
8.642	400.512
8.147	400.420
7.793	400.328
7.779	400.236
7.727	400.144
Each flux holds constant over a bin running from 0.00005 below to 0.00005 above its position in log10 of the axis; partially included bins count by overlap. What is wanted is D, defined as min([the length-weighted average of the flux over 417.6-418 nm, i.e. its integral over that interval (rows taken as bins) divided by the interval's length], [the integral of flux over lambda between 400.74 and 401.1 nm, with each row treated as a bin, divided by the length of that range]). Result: 8.50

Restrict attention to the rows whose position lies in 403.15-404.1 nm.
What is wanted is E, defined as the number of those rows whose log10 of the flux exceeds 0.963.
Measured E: 6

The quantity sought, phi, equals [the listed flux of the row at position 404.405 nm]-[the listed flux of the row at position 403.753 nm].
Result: 0.4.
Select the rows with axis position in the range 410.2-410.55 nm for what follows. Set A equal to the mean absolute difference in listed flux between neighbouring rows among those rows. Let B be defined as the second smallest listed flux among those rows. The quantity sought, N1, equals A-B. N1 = -6.3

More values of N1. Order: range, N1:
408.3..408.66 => -9.2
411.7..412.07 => -10.2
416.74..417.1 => -8.7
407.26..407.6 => -8.4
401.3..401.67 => -9.2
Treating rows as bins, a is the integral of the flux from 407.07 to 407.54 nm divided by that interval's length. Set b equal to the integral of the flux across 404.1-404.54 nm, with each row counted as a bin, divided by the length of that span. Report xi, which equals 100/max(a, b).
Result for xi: 10.3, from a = 9.0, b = 9.8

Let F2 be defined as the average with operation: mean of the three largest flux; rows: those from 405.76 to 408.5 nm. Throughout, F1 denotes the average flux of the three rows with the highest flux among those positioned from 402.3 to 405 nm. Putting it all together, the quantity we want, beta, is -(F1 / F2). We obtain -1.12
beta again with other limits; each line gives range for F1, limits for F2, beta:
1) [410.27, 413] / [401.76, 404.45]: -0.95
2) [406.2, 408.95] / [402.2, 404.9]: -0.92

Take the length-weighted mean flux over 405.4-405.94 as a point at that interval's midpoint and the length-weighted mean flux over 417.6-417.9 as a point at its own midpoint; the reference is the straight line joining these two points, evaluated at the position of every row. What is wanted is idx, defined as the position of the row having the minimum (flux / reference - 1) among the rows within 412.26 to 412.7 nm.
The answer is 412.683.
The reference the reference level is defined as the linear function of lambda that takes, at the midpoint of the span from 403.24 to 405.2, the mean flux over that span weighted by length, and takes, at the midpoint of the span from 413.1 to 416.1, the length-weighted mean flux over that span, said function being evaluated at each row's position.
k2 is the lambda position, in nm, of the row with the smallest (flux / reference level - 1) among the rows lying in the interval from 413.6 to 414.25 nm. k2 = 414.206 nm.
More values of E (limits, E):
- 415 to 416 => 0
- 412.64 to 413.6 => 2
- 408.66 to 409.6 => 6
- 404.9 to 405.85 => 7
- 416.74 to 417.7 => 4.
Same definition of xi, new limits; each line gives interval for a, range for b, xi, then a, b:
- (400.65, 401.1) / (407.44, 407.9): 10.6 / 9.4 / 8.8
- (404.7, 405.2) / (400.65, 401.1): 10.4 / 9.6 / 9.4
